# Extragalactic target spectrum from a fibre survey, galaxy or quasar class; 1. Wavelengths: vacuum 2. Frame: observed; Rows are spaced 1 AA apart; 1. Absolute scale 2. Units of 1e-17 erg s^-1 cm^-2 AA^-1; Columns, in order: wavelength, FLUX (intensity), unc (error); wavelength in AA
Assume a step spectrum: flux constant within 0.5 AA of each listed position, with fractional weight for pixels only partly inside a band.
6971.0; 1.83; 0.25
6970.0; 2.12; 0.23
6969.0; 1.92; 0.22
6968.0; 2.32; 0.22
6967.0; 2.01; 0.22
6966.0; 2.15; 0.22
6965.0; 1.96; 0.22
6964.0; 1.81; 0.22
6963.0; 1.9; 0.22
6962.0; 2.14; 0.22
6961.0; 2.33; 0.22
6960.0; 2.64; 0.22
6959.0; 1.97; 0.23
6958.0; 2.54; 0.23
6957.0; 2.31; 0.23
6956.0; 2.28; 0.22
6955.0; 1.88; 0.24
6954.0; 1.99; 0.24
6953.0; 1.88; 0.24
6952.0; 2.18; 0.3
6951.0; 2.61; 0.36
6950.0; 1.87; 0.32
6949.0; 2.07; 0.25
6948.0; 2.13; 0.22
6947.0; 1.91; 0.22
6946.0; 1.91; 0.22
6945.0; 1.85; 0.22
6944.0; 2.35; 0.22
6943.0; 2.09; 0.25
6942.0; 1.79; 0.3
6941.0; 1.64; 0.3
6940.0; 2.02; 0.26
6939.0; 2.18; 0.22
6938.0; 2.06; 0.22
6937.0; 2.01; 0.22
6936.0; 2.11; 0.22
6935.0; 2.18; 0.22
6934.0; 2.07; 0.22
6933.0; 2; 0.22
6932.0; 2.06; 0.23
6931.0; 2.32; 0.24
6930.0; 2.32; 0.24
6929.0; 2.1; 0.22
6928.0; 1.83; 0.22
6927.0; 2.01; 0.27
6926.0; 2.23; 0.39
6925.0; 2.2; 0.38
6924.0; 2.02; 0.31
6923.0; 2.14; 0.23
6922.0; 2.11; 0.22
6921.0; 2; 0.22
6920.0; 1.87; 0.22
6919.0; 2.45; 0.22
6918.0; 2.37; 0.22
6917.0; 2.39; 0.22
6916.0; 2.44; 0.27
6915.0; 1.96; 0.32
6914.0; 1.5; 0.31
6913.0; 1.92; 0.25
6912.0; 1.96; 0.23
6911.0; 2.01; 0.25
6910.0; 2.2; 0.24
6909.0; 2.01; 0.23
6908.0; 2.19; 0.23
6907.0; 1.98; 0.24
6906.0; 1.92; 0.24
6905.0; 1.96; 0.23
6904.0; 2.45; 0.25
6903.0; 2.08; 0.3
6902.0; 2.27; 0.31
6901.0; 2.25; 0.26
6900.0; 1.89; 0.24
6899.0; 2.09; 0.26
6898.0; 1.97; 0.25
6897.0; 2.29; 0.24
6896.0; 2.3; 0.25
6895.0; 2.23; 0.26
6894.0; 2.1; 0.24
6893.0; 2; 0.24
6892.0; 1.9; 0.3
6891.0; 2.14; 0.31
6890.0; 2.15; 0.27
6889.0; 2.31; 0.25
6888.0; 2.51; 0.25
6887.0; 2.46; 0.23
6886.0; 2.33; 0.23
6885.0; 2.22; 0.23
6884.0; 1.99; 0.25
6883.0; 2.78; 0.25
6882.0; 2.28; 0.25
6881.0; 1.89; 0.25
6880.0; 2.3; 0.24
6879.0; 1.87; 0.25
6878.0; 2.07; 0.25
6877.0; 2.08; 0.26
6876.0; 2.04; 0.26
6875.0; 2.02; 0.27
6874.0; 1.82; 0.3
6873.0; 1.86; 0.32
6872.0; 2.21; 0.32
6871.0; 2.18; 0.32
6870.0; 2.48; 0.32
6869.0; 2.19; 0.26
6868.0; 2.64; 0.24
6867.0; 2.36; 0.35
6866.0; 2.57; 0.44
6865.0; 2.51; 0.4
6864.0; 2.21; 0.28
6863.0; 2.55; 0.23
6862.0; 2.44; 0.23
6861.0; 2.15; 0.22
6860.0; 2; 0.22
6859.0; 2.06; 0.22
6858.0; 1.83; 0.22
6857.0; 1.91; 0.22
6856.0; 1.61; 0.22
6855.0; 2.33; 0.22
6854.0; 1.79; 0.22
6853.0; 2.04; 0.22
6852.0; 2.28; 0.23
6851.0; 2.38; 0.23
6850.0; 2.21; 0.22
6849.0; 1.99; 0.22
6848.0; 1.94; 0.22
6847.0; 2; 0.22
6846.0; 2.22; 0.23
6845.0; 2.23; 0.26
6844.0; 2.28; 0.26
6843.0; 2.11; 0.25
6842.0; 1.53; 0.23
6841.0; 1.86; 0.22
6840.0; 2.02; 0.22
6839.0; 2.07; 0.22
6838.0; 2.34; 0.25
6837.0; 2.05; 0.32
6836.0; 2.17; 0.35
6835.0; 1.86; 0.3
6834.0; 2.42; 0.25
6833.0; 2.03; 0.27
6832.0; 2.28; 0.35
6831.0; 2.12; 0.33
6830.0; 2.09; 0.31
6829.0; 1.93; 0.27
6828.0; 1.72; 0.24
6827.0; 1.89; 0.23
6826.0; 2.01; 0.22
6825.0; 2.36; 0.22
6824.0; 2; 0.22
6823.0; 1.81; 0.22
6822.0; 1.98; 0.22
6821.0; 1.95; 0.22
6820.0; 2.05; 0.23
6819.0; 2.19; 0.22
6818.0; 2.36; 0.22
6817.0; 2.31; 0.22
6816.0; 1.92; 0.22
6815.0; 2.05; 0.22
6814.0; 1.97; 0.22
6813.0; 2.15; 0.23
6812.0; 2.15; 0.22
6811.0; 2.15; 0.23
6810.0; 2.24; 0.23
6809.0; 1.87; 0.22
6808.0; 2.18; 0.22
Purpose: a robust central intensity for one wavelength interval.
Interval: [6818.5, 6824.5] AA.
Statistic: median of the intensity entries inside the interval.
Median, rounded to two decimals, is 1.99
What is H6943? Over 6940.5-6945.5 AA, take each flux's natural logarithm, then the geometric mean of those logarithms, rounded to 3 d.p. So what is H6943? 0.645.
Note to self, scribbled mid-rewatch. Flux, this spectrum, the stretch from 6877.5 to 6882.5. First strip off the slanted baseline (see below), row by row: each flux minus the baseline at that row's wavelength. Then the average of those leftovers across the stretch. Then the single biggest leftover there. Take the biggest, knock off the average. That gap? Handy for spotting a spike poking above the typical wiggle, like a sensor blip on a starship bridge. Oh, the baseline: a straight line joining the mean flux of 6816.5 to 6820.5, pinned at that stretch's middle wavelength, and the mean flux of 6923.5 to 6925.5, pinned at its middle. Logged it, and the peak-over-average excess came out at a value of 0.22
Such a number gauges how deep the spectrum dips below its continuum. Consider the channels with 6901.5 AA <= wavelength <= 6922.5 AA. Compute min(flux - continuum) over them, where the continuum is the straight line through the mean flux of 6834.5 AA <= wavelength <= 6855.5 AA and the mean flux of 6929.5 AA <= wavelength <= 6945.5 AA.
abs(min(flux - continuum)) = 0.570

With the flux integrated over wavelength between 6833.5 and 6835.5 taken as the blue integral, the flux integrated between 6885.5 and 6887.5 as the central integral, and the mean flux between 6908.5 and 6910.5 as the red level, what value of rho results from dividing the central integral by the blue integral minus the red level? 2.20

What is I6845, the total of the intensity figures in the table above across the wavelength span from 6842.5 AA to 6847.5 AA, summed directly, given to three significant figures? 10.8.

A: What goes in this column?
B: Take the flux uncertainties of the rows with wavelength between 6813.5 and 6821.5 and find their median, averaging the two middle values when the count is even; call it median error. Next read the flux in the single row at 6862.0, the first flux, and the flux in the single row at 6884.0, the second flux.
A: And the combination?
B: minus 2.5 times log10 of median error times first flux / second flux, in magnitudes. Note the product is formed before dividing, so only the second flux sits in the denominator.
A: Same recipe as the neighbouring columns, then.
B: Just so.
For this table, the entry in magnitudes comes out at 1.42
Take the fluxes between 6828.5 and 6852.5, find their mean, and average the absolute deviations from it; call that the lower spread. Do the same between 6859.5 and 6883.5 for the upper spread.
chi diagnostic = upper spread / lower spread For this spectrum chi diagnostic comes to 1.43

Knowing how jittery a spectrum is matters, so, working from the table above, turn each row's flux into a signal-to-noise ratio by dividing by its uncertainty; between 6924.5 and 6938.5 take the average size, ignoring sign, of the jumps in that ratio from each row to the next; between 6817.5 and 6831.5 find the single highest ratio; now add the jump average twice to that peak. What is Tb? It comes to 11.8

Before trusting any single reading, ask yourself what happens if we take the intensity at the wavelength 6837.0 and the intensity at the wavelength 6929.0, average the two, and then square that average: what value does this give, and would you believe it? 4.31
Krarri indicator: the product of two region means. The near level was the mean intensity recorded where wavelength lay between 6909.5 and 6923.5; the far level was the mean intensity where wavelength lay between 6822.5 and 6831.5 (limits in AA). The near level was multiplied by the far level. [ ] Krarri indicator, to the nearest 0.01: 4.17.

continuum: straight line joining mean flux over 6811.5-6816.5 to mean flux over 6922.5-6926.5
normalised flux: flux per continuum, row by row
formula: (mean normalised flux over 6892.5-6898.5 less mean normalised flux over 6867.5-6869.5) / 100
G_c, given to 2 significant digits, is -0.0014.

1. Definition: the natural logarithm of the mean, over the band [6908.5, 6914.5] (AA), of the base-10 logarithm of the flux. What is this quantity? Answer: -1.26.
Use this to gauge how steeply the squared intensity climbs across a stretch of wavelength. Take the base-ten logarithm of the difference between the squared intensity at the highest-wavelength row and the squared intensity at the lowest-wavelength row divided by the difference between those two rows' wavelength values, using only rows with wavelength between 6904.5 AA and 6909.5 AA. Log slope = -1.3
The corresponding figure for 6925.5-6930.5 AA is -1.0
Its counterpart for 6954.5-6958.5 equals 0.0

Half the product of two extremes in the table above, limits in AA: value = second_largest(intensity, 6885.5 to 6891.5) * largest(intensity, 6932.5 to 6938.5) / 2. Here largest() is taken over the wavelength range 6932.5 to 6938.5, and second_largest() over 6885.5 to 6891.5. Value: 2.68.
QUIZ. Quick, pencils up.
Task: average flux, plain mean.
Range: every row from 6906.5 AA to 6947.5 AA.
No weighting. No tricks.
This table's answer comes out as 2.067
